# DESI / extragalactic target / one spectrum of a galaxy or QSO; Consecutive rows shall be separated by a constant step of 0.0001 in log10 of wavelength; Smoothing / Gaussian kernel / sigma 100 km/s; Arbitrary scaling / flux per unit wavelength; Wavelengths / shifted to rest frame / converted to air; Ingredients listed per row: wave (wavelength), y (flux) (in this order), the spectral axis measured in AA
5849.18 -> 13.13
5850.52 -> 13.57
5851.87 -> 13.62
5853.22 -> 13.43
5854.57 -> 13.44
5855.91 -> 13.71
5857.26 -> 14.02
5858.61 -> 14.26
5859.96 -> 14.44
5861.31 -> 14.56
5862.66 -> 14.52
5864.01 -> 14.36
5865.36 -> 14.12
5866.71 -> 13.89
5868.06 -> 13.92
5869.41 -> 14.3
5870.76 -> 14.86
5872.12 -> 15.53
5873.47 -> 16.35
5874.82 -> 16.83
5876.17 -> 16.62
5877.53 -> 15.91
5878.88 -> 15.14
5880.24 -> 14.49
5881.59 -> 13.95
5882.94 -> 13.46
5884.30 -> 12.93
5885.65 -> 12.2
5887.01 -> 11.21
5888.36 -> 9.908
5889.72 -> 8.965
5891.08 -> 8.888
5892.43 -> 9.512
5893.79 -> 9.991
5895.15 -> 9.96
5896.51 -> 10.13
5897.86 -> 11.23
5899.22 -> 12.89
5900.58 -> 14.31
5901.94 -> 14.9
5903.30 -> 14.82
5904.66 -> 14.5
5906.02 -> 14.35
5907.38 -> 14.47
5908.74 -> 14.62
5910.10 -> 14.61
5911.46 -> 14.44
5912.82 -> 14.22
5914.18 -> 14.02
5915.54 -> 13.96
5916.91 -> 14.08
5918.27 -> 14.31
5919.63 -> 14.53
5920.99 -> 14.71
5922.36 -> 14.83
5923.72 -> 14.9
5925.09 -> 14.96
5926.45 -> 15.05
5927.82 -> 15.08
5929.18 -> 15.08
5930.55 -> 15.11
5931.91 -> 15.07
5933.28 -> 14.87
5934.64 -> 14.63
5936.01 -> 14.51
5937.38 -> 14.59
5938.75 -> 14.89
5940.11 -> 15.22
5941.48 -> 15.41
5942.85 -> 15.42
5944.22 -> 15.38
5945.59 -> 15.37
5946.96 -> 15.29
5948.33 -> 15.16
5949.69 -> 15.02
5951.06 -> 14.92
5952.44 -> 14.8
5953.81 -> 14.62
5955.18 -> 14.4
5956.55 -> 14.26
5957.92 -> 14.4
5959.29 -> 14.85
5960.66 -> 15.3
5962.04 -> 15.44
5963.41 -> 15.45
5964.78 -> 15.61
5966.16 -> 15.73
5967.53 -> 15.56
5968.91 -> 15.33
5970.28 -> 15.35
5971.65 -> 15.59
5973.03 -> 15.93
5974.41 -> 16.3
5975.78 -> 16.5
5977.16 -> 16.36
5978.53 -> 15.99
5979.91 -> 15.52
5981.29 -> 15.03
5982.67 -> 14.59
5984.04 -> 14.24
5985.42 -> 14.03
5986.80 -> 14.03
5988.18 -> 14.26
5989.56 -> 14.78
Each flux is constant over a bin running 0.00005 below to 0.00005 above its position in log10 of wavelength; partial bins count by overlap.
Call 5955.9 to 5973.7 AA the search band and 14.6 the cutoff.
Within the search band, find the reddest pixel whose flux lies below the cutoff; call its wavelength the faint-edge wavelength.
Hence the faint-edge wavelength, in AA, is 5957.92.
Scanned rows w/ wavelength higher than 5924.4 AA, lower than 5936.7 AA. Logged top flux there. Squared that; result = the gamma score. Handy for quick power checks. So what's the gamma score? 228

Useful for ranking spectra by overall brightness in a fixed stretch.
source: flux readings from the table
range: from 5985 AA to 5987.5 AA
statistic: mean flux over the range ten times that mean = 140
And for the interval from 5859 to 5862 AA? 145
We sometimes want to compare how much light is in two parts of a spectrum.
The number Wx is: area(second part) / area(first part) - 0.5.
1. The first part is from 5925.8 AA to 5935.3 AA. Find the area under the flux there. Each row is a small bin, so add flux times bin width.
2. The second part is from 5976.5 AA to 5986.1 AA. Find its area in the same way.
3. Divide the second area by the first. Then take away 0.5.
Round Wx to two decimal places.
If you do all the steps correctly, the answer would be 0.52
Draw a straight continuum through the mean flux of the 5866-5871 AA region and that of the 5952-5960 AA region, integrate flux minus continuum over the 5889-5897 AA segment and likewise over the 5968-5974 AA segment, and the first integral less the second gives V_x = -44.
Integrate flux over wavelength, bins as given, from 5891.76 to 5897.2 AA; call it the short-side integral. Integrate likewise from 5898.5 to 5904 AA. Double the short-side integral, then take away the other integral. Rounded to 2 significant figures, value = 30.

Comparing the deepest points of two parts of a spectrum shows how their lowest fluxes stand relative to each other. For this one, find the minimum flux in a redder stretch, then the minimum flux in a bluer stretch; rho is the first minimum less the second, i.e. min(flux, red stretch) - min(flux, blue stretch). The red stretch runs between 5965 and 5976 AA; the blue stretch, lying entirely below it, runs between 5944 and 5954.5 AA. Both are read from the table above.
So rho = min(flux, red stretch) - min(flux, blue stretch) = 1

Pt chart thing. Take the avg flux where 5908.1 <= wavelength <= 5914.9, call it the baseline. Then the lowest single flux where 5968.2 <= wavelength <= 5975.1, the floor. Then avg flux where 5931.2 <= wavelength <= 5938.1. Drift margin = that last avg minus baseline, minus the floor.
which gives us -15.0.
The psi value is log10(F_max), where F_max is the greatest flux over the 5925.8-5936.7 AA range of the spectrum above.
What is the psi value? 1.18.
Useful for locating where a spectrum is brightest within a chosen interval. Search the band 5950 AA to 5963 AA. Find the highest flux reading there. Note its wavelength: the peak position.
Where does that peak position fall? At 5962.04 AA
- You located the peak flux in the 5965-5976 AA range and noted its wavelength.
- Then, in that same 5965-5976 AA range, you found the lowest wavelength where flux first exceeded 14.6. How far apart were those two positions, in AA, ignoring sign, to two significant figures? 9.6 AA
